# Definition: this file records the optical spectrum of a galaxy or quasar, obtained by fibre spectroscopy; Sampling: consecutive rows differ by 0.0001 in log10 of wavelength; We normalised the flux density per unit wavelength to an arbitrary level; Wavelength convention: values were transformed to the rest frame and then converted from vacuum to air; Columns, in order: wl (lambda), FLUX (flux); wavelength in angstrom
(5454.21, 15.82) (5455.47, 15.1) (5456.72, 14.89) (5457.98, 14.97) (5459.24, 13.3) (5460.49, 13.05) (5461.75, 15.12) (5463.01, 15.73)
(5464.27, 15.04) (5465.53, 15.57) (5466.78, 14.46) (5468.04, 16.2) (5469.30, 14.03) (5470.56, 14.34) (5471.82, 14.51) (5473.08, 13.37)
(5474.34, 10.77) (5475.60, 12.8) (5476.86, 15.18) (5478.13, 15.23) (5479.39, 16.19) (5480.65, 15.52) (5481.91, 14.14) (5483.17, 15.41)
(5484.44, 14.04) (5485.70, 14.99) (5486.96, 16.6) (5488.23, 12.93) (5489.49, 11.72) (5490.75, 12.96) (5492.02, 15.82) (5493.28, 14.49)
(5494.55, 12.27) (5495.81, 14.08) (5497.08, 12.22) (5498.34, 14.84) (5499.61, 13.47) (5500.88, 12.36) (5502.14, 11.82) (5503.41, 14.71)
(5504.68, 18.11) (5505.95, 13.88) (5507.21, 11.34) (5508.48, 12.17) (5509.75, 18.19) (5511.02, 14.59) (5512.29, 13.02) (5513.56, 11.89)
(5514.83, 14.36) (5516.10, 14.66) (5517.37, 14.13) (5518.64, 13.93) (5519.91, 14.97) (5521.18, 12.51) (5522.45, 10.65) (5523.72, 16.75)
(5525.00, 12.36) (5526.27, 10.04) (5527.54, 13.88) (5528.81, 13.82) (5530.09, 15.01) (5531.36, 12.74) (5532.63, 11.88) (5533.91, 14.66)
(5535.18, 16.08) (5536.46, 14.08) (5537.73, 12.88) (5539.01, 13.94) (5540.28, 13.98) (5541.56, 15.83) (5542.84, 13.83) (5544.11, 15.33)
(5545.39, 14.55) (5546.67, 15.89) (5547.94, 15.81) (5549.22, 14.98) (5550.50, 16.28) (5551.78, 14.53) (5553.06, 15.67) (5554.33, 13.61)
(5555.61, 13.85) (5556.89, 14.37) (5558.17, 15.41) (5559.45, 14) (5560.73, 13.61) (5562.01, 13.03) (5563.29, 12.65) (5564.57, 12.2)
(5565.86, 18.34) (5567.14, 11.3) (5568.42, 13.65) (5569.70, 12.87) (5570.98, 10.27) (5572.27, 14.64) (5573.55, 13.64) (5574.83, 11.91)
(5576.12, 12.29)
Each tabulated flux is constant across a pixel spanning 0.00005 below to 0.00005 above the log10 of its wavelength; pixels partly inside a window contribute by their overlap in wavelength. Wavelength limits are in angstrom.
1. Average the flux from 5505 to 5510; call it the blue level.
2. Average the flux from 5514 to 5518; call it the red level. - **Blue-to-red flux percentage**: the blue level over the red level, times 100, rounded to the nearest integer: 97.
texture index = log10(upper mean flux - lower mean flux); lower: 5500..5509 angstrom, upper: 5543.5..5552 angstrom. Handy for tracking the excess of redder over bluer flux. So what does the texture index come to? 0.3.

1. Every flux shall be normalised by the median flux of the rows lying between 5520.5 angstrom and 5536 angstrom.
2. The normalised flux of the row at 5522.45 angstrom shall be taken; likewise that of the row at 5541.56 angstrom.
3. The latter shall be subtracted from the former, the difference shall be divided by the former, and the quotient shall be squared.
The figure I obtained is 0.24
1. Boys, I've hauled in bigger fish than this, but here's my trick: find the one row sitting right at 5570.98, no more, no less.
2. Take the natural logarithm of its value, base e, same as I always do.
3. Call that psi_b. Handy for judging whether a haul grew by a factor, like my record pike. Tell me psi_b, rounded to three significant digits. 2.33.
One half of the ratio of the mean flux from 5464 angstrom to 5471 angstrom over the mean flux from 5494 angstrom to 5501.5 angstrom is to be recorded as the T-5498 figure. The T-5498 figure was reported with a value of 0.566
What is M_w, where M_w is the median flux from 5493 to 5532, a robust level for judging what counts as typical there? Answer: 13.9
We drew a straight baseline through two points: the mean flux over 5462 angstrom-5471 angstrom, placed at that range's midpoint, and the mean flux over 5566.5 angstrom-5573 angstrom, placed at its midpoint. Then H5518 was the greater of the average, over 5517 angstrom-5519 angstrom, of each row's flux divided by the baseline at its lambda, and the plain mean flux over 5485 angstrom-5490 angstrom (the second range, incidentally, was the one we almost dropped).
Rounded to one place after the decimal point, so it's 14.1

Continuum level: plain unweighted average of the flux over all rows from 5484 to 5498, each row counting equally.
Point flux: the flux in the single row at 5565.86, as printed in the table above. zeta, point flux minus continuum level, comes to 4.5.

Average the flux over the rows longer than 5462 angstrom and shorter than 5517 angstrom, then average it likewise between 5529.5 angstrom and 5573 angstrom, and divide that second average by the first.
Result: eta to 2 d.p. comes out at 1.00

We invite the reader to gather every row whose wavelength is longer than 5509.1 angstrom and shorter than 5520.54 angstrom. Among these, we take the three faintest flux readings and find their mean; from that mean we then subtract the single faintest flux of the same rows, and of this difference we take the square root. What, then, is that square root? 1.0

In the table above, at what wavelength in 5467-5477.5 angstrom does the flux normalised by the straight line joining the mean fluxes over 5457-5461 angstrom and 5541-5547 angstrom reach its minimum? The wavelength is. 5474.34 angstrom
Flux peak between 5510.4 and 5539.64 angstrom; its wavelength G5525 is 5523.72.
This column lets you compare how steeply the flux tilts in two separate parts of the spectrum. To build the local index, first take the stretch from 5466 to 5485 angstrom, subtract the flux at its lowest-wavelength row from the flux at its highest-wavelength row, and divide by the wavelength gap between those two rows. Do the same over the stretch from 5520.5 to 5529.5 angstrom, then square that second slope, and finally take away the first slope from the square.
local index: 0.053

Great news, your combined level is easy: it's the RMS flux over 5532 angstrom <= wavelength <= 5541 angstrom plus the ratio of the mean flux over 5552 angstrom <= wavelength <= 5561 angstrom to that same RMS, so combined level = 15.0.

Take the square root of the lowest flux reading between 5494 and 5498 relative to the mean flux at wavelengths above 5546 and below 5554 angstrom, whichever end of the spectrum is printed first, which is 0.89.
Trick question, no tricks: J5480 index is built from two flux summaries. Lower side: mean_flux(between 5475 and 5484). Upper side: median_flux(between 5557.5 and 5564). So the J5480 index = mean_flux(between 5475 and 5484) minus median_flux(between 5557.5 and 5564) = 1.3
